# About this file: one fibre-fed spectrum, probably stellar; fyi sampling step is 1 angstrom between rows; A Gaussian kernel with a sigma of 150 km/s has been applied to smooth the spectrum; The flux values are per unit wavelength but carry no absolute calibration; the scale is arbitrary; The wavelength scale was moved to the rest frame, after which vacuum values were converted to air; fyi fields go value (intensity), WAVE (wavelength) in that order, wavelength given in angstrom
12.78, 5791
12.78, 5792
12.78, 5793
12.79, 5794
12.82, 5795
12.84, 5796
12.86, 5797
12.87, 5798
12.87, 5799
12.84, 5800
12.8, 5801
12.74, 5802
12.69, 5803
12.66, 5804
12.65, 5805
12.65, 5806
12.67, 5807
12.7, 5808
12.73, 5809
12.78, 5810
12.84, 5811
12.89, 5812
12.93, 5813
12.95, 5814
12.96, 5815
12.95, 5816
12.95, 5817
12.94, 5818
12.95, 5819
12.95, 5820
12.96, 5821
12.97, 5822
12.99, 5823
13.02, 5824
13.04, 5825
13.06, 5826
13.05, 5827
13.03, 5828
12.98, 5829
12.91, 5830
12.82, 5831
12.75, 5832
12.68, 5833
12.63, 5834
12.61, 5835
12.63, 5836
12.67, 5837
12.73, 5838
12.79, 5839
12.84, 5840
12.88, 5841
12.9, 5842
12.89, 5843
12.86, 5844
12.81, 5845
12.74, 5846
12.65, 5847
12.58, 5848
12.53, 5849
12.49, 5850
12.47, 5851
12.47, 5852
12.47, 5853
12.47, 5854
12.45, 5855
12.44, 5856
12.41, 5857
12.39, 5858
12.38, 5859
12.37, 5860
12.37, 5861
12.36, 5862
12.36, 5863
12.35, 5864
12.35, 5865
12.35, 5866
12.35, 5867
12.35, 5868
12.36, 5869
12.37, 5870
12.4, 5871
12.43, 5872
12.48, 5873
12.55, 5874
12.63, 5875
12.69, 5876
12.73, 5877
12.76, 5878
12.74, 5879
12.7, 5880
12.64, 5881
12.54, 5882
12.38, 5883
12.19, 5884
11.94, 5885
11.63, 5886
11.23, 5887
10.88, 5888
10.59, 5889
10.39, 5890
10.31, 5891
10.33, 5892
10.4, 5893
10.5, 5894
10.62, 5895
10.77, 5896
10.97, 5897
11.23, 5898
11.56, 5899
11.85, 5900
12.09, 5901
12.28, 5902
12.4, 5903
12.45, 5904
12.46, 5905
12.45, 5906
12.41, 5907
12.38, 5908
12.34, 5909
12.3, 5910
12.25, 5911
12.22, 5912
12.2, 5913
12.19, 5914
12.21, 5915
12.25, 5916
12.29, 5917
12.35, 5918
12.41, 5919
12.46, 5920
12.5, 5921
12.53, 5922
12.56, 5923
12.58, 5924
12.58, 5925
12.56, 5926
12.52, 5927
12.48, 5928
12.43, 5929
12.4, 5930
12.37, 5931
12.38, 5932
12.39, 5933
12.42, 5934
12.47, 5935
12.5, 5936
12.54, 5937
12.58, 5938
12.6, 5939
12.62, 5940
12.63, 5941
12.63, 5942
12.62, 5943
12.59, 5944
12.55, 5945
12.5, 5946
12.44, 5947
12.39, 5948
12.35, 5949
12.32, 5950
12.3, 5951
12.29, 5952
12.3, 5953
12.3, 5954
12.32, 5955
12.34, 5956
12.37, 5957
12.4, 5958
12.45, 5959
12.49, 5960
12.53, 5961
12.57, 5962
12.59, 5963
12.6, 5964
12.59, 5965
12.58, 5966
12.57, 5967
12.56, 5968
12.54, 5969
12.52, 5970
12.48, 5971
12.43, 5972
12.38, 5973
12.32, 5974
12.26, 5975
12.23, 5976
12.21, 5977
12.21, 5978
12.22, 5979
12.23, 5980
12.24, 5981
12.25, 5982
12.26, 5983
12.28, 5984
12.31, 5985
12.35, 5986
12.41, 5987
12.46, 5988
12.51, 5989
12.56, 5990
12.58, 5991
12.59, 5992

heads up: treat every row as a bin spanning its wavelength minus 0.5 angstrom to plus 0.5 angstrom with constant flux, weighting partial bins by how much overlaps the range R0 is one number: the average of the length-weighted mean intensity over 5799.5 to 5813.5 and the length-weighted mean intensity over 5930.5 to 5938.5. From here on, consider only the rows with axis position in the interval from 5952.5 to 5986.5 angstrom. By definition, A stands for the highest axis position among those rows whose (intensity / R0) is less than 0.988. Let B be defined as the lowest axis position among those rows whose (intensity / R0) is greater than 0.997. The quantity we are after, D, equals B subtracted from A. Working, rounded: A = 5986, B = 5962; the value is 24 angstrom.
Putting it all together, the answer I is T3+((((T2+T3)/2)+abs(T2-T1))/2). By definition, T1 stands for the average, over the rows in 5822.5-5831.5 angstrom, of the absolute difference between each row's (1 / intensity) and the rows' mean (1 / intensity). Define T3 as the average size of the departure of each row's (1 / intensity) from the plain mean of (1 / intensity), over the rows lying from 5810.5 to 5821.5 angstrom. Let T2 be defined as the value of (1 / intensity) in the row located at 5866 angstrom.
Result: 0.0608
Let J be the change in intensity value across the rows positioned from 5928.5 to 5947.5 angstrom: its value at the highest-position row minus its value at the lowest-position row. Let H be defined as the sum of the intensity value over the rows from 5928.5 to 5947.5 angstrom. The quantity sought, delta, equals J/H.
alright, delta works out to 0.0000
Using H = 238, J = 0.01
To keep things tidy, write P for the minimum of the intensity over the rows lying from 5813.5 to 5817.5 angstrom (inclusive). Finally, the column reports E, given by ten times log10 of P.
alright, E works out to 11.1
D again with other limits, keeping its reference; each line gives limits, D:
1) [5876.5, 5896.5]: 19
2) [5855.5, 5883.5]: 8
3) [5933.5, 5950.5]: 12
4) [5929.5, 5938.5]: -4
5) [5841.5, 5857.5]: 15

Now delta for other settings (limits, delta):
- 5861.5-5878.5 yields 0.0019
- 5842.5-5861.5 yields -0.0022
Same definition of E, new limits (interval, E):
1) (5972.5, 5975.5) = 10.9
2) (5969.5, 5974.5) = 10.9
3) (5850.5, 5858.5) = 10.9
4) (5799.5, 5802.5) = 11.1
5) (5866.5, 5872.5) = 10.9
